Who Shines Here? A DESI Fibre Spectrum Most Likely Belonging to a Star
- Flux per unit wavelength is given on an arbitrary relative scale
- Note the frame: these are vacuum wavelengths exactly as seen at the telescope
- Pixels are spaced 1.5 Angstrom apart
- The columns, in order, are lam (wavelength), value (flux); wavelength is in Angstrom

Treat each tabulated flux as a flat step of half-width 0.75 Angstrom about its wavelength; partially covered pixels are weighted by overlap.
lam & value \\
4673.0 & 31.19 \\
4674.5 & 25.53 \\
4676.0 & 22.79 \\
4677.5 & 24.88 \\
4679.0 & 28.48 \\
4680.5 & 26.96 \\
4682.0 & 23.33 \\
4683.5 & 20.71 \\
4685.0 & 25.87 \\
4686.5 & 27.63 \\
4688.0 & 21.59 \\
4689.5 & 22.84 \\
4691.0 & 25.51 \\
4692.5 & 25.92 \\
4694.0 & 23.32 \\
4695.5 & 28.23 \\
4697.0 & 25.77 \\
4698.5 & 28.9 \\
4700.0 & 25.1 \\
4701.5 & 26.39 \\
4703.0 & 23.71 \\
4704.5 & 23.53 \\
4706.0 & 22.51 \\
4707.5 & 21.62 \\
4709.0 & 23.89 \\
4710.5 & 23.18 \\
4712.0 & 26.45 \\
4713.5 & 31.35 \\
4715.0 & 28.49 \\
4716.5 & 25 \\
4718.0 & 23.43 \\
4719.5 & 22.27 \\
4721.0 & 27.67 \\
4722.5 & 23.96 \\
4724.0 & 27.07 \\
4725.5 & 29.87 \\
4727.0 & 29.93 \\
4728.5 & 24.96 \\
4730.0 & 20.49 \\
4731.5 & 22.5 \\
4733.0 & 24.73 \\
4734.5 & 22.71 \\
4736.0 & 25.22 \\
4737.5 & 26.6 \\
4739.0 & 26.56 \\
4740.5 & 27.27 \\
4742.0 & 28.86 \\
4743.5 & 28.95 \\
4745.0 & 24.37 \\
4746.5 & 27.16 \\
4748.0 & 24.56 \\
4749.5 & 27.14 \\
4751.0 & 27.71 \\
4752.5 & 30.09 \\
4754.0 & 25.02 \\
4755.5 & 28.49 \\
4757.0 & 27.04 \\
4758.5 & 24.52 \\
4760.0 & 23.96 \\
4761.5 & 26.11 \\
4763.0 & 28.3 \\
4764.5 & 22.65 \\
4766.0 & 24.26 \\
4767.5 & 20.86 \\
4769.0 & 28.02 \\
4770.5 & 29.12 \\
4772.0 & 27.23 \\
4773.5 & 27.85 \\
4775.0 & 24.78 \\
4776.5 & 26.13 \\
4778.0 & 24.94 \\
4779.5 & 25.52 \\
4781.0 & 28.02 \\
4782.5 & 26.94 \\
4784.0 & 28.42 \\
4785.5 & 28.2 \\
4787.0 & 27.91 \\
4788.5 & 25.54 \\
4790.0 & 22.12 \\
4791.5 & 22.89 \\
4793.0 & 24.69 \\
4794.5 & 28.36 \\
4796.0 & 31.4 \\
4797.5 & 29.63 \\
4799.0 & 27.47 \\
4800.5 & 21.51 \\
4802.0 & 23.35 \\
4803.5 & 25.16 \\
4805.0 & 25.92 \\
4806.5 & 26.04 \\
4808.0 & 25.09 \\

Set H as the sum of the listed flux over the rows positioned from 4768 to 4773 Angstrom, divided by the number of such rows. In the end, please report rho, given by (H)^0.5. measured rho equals 5.30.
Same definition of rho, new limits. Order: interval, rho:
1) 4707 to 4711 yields 4.79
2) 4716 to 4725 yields 4.99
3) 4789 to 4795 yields 4.95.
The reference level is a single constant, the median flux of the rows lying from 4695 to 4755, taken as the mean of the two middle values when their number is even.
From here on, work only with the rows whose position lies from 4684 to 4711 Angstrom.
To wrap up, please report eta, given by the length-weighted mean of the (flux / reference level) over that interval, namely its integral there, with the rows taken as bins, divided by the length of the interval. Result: 0.97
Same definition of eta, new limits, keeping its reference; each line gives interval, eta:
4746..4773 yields 1.03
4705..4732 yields 0.99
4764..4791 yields 1.02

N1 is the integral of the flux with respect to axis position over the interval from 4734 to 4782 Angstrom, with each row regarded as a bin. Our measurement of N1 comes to 1261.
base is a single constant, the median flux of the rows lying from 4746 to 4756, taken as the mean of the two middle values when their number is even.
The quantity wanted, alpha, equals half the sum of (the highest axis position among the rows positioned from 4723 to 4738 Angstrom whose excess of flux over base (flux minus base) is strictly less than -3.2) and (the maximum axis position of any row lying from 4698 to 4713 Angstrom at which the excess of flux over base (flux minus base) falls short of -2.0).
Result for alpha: 4722.5 Angstrom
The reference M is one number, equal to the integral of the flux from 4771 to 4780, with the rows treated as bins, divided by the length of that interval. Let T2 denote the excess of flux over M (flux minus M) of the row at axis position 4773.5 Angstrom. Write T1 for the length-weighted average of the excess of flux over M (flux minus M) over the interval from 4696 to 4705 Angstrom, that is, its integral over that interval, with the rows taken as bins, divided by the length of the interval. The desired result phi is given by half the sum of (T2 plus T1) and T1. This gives 0.4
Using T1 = -0.5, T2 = 1.7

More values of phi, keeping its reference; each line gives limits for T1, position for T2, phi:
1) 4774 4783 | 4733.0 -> -0.8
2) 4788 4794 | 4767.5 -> -4.9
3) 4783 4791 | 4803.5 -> -0.3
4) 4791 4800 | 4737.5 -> 1.4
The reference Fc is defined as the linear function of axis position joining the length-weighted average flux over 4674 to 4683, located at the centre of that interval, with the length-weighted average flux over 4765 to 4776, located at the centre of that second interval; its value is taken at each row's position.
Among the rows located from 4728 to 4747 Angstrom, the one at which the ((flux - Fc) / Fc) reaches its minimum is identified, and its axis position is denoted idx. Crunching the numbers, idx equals 4730.0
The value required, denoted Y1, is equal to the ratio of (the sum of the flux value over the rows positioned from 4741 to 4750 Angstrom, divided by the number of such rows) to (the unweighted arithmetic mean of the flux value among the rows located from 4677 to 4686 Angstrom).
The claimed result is 1.07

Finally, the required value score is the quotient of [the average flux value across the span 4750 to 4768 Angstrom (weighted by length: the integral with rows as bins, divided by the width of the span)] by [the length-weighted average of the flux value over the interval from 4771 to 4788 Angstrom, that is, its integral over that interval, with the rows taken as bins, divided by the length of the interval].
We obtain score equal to 0.96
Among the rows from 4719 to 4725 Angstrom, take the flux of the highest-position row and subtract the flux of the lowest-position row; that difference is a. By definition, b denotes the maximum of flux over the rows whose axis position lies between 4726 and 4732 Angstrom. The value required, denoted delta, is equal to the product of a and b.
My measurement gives 144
